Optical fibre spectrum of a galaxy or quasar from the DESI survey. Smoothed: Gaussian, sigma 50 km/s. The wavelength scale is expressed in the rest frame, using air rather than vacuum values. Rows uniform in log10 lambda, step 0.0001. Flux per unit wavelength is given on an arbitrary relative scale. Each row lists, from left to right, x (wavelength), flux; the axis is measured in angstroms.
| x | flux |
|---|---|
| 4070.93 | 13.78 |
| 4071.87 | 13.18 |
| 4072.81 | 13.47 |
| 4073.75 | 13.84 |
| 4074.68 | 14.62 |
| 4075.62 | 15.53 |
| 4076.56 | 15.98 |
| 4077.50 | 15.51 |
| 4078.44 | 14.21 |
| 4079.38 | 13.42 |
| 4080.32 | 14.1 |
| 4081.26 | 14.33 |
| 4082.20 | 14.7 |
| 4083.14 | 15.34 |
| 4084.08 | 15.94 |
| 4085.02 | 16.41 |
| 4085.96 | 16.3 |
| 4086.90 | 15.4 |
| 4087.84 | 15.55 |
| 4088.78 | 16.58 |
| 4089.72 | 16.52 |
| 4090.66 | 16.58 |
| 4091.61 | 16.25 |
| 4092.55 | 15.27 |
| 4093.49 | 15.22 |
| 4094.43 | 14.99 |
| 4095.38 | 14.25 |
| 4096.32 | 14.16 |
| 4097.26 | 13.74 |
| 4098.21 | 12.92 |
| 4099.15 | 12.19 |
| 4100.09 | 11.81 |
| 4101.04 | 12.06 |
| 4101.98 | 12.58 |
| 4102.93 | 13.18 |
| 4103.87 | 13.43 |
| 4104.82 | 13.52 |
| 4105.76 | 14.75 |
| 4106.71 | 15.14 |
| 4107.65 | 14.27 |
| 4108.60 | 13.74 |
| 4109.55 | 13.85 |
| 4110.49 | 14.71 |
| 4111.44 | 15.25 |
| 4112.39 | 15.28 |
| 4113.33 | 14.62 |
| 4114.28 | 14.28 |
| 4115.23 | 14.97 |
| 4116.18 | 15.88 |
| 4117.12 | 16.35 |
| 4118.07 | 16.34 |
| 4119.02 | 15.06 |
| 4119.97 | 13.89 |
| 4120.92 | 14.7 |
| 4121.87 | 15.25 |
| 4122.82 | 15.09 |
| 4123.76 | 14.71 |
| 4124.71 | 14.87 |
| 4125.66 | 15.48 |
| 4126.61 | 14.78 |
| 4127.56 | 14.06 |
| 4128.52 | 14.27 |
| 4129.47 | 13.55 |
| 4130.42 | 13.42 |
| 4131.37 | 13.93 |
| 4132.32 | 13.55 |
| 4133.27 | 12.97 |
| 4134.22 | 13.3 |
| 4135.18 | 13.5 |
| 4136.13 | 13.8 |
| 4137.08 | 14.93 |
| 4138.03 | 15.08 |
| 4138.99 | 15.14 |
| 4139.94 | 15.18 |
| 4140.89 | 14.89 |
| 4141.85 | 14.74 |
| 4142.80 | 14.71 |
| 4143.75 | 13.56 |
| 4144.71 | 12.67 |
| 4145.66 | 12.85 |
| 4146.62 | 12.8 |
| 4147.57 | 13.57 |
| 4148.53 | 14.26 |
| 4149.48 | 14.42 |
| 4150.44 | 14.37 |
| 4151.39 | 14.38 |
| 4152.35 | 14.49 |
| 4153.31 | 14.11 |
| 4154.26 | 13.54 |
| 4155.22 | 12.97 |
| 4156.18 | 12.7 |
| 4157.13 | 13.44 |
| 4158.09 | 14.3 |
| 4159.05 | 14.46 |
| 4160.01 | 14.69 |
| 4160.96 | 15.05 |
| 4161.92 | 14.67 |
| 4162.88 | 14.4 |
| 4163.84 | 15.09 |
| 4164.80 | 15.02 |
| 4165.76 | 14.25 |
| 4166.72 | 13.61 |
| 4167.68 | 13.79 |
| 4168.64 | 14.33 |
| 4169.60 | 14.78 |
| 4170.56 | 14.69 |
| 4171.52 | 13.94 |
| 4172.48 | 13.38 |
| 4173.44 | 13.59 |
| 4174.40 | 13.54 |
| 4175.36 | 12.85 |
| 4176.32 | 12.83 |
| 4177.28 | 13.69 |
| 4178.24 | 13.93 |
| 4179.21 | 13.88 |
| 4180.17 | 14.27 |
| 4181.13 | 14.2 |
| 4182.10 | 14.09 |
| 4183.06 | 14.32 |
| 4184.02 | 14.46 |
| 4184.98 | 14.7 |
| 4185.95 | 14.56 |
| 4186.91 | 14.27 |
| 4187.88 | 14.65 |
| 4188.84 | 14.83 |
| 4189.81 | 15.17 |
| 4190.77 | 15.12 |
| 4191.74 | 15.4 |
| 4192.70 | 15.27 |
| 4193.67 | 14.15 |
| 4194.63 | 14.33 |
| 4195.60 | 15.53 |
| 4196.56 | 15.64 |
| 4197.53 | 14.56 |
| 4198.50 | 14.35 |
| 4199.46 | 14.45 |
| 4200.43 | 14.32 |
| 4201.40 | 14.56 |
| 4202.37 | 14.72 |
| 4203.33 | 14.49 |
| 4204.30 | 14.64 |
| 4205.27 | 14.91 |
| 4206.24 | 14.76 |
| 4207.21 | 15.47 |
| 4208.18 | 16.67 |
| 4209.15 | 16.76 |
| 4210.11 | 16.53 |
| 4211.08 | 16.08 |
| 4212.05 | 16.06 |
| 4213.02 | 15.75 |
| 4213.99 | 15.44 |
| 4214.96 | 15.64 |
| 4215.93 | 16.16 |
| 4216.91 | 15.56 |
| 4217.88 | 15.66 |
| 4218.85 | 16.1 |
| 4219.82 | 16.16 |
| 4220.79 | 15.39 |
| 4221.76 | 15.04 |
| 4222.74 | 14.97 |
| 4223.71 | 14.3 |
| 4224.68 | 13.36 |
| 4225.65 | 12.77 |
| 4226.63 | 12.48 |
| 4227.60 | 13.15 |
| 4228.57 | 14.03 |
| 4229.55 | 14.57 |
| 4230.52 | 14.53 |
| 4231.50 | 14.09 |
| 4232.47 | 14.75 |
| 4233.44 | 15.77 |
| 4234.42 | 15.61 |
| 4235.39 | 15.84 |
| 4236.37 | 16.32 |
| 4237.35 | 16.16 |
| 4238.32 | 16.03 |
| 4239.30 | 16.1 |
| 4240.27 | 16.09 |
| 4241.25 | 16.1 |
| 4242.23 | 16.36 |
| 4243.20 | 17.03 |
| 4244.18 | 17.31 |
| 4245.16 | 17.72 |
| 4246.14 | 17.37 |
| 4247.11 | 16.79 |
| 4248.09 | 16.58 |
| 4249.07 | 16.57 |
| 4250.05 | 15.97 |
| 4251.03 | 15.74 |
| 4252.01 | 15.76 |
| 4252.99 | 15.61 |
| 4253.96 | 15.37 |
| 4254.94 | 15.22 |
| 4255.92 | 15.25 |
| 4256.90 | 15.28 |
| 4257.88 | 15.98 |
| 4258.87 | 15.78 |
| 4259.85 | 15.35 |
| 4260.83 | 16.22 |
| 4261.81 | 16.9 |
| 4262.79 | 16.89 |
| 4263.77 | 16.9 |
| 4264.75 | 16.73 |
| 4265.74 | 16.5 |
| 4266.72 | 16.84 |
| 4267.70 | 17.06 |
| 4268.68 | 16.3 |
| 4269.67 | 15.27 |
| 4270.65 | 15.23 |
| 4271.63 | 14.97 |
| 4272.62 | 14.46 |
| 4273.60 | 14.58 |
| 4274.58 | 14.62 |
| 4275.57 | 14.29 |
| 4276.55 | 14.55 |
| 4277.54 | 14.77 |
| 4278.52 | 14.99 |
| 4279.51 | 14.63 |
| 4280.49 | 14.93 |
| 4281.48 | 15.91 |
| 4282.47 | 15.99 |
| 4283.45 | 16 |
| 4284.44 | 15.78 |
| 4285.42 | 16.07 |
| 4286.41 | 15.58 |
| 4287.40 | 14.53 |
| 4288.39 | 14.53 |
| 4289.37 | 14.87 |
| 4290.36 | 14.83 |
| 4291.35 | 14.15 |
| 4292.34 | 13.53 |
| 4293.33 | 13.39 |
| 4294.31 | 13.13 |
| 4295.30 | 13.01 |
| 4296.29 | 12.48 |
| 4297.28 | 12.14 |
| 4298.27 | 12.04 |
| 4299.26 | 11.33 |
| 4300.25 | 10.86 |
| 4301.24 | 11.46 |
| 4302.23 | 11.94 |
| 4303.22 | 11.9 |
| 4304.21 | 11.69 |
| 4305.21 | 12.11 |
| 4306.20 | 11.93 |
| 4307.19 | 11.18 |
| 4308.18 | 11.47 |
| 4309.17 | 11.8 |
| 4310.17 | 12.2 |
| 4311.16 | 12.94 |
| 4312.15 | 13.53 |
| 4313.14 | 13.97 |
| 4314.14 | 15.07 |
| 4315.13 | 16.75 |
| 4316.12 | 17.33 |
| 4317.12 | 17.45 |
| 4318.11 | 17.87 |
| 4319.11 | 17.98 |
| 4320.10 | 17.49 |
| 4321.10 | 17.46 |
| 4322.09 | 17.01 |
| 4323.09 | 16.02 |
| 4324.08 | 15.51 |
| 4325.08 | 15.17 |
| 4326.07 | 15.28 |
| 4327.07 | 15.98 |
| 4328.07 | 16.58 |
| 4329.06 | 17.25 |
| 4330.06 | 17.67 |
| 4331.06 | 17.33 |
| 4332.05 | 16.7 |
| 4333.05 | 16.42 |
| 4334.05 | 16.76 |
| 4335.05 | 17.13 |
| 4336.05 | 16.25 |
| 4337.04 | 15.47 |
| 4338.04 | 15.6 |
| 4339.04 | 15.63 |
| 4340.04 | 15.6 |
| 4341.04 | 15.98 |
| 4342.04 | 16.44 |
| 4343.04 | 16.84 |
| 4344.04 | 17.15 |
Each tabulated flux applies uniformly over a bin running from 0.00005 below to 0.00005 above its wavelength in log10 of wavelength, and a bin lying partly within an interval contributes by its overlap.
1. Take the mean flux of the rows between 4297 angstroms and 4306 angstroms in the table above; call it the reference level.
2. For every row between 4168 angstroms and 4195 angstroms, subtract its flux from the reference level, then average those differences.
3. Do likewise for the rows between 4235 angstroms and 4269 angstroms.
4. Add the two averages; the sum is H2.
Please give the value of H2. -7.1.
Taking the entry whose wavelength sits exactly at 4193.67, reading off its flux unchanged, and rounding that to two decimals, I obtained 14.15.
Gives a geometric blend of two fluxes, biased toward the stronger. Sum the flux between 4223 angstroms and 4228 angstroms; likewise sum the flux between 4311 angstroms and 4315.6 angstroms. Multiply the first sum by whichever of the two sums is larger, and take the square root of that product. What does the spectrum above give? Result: 69.1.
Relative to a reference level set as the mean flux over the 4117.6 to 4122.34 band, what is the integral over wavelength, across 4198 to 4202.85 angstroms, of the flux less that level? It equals -2.7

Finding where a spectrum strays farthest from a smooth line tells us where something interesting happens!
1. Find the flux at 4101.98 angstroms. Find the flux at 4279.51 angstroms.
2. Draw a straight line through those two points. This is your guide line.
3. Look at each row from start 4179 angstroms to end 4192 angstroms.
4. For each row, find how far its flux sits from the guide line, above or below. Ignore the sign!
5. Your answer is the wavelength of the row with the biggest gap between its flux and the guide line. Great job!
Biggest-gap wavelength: 4191.74 angstroms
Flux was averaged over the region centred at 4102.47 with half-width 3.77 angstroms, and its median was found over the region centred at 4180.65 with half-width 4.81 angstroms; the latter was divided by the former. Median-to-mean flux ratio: 1.09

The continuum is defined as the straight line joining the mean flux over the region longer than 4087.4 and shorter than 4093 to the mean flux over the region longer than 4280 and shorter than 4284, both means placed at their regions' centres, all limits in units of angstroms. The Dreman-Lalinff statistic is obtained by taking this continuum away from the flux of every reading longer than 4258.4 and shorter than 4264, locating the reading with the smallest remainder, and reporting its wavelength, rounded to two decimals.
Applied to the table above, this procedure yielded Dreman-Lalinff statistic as 4259.85 angstroms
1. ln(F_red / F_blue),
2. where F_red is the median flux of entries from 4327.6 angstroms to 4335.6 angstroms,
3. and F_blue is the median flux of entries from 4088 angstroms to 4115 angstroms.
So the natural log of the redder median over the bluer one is 0.17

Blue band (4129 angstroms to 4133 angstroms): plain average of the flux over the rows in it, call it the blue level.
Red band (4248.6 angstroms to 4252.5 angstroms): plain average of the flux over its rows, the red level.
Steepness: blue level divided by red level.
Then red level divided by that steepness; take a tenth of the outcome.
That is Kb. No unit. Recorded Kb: 1.88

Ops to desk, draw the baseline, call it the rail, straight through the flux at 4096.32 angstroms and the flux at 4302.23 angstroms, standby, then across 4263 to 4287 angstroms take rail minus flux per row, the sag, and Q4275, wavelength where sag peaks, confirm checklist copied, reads 4275.57 angstroms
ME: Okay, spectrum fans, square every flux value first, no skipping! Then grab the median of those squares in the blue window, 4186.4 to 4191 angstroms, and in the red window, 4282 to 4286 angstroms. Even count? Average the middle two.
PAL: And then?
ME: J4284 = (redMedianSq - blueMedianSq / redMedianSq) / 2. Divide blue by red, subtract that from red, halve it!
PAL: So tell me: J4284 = 127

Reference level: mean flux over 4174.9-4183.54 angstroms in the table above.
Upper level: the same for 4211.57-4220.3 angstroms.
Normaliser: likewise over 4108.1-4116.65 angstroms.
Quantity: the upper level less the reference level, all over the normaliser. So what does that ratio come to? 0.14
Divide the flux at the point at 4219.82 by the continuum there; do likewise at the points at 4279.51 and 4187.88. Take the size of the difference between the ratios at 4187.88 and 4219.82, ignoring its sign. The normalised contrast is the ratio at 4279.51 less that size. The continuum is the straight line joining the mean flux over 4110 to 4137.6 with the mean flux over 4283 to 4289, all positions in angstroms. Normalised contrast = 0.86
